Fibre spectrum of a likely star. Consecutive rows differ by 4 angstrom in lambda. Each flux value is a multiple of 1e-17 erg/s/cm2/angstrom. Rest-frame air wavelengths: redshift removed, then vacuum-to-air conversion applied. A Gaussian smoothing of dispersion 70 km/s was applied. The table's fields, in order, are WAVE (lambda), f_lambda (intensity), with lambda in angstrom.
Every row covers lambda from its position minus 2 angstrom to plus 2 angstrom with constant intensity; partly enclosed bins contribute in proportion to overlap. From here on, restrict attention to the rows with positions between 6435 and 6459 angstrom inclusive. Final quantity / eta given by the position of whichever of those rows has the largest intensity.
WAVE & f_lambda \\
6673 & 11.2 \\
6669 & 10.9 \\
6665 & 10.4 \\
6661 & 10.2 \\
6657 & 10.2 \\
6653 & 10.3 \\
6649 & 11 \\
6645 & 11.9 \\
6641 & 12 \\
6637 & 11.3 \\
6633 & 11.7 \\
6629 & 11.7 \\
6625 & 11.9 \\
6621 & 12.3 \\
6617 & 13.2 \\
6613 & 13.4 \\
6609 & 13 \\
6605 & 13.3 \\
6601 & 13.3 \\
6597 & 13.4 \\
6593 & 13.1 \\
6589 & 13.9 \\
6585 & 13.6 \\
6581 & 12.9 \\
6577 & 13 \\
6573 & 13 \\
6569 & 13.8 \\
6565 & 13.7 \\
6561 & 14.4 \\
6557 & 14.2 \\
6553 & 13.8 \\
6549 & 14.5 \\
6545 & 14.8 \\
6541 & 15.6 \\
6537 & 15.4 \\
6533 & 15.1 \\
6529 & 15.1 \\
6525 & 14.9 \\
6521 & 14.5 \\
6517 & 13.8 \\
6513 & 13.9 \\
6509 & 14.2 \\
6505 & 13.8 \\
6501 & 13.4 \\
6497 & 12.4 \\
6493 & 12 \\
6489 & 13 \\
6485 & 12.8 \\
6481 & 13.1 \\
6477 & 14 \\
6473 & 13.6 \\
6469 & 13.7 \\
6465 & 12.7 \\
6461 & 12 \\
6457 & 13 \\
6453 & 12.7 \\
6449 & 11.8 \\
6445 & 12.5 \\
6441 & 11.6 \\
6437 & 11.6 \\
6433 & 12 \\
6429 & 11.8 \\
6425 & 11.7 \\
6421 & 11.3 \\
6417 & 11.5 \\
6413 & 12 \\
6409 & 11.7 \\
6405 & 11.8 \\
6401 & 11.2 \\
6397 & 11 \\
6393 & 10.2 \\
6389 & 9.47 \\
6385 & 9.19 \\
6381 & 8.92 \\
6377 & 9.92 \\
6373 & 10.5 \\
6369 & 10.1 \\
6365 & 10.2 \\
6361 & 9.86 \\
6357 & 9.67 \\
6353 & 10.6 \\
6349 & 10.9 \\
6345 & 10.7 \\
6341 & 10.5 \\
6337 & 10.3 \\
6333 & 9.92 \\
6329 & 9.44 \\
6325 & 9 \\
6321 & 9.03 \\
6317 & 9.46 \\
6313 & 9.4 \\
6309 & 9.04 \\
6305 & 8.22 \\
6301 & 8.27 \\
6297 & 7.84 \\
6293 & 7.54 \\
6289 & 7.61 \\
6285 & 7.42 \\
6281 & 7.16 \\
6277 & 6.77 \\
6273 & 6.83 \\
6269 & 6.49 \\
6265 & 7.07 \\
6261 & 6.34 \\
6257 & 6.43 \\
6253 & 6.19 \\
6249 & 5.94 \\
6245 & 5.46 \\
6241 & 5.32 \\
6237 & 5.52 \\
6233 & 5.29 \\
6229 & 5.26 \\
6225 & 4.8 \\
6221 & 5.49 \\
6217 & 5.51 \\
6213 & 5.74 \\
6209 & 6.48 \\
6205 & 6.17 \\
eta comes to 6457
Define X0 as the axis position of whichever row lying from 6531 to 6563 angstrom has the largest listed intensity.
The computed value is 6541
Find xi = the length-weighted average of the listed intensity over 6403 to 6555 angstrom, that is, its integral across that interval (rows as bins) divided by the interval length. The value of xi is 13.1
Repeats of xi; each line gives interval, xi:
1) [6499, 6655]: 13.4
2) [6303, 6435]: 10.3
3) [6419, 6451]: 11.8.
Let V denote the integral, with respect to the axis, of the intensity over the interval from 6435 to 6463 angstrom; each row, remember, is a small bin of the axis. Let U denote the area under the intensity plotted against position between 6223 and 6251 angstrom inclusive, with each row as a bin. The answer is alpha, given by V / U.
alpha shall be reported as 2.27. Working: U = 150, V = 341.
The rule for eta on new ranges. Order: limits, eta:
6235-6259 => 6257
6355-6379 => 6373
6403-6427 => 6413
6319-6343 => 6341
